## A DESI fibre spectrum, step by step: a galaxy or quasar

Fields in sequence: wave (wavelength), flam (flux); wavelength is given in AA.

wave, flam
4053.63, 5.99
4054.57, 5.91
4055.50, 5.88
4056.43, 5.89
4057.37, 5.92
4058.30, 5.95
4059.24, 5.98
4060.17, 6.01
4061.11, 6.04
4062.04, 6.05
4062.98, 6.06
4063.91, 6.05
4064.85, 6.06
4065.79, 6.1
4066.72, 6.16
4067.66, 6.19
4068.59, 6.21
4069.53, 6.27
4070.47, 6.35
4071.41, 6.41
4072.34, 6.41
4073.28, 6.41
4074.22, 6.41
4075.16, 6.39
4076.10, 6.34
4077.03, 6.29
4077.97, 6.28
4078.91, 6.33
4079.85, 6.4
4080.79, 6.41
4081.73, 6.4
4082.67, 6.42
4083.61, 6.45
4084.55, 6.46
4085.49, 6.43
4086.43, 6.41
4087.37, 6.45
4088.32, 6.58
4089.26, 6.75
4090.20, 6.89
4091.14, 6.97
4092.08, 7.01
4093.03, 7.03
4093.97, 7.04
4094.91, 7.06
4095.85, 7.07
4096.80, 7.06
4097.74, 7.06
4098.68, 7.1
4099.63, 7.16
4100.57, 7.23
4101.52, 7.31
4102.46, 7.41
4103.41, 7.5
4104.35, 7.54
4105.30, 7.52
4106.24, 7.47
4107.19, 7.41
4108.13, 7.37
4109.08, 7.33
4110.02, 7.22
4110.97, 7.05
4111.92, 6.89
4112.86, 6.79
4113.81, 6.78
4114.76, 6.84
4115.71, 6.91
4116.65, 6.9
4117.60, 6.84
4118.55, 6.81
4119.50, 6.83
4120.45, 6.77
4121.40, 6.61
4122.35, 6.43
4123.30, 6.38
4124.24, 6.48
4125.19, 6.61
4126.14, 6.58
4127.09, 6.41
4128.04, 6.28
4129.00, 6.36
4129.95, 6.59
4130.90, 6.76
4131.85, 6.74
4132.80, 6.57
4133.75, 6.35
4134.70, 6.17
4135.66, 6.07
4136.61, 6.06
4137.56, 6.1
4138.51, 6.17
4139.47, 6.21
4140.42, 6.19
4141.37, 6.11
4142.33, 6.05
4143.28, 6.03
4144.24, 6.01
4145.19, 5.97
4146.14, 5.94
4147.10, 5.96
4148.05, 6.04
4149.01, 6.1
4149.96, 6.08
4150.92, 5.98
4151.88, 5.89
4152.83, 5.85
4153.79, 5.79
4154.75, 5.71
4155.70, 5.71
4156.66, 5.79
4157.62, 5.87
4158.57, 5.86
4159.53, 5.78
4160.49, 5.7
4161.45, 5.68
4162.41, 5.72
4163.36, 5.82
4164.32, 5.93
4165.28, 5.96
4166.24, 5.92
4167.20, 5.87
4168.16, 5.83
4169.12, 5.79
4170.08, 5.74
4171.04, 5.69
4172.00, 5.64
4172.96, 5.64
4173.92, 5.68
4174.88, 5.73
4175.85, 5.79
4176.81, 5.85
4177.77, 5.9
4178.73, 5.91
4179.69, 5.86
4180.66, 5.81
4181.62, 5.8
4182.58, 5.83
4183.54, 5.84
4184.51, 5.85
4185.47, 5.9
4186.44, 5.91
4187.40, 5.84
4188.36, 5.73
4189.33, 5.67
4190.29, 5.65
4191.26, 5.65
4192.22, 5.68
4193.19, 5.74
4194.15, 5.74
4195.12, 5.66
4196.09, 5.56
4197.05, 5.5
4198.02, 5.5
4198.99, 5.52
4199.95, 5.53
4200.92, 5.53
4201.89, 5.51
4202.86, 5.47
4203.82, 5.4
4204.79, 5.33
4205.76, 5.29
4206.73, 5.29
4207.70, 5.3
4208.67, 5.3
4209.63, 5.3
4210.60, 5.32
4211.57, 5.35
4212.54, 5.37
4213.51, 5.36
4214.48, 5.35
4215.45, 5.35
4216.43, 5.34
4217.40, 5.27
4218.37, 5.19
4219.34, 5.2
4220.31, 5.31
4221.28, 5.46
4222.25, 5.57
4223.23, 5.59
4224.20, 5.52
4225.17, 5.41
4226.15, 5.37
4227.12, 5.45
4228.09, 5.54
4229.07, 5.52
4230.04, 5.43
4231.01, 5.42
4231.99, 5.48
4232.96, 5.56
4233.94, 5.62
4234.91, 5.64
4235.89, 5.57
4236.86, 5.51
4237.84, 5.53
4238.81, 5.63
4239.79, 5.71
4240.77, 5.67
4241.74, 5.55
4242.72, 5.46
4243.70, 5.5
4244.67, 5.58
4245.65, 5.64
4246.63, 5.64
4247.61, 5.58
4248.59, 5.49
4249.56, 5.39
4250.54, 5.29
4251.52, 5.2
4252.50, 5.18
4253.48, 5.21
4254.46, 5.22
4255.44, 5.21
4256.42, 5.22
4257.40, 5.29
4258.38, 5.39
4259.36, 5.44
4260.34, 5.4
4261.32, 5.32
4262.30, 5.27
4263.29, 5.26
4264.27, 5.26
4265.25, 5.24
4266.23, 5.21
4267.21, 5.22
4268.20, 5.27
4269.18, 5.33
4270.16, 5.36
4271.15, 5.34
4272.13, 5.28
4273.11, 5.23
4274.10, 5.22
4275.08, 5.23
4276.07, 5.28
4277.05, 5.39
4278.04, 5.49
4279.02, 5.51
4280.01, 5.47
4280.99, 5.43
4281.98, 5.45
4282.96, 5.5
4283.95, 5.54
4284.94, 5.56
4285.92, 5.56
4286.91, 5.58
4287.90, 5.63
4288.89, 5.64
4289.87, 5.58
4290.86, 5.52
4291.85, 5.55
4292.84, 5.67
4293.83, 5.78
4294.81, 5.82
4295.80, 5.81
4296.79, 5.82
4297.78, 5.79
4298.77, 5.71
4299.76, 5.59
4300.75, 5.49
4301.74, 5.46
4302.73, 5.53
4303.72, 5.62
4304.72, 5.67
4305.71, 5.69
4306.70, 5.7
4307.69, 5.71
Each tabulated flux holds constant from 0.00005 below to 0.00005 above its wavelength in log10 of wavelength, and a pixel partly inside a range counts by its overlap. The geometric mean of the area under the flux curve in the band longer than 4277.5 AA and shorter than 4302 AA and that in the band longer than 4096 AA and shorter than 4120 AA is 153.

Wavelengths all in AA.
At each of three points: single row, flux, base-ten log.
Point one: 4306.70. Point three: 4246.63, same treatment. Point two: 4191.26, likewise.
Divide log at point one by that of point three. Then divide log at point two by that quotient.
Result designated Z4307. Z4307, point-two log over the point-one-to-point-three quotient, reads 0.75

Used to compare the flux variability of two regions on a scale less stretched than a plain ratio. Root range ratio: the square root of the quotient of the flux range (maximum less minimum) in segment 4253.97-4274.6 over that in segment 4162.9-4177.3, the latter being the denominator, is 0.85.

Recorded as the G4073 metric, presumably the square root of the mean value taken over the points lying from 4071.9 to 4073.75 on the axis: 2.53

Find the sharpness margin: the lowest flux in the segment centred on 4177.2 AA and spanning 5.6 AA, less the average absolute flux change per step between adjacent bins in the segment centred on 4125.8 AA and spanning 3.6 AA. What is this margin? 5.62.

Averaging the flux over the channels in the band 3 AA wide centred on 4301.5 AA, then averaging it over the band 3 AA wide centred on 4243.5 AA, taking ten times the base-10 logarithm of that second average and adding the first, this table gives 12.9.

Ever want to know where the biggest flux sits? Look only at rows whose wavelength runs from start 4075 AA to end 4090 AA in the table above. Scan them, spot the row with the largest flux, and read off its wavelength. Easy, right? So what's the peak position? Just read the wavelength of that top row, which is 4089.26 AA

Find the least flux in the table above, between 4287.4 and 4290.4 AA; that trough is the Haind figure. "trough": 5.58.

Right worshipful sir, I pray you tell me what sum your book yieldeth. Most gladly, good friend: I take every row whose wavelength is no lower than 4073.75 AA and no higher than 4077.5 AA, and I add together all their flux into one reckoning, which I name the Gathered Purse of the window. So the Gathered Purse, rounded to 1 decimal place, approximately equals 25.4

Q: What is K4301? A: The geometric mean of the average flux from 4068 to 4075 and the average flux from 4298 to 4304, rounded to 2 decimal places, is 5.95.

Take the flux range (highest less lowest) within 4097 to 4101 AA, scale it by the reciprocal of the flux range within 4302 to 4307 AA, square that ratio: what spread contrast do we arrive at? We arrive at 1.0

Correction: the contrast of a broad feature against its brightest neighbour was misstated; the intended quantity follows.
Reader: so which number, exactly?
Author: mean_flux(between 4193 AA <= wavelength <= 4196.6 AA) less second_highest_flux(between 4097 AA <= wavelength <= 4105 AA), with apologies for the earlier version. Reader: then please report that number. -1.8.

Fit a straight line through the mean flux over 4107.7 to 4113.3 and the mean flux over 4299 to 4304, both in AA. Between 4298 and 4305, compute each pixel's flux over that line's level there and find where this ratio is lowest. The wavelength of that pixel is 4301.74 AA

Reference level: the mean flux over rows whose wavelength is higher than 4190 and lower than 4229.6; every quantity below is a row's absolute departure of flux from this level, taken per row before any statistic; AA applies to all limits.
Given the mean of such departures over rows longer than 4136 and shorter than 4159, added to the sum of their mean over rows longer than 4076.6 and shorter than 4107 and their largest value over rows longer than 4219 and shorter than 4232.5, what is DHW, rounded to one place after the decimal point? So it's 2.2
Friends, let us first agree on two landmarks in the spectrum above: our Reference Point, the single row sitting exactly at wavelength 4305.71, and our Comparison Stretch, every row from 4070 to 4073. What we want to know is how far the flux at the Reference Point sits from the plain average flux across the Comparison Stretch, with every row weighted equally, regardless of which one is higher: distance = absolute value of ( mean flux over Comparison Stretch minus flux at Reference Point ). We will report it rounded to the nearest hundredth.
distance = 0.70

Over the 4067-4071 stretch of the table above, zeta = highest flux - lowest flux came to 0.16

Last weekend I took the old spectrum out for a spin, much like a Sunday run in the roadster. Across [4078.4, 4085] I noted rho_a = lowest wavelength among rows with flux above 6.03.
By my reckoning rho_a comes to 4078.91 AA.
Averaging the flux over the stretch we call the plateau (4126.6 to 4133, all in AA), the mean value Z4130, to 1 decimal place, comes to 6.5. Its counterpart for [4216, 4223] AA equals 5.3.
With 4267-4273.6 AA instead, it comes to 5.3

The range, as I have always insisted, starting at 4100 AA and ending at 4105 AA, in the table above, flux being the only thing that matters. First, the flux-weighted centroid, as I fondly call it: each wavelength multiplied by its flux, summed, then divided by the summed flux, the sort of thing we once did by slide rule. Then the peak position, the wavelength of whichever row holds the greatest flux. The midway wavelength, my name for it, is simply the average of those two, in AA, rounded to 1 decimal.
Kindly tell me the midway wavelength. 4103.4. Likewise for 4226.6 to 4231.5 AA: 4228.6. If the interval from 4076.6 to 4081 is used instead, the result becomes 4079.9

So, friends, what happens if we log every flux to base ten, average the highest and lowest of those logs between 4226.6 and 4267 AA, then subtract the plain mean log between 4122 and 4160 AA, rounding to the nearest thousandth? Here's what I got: -0.053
